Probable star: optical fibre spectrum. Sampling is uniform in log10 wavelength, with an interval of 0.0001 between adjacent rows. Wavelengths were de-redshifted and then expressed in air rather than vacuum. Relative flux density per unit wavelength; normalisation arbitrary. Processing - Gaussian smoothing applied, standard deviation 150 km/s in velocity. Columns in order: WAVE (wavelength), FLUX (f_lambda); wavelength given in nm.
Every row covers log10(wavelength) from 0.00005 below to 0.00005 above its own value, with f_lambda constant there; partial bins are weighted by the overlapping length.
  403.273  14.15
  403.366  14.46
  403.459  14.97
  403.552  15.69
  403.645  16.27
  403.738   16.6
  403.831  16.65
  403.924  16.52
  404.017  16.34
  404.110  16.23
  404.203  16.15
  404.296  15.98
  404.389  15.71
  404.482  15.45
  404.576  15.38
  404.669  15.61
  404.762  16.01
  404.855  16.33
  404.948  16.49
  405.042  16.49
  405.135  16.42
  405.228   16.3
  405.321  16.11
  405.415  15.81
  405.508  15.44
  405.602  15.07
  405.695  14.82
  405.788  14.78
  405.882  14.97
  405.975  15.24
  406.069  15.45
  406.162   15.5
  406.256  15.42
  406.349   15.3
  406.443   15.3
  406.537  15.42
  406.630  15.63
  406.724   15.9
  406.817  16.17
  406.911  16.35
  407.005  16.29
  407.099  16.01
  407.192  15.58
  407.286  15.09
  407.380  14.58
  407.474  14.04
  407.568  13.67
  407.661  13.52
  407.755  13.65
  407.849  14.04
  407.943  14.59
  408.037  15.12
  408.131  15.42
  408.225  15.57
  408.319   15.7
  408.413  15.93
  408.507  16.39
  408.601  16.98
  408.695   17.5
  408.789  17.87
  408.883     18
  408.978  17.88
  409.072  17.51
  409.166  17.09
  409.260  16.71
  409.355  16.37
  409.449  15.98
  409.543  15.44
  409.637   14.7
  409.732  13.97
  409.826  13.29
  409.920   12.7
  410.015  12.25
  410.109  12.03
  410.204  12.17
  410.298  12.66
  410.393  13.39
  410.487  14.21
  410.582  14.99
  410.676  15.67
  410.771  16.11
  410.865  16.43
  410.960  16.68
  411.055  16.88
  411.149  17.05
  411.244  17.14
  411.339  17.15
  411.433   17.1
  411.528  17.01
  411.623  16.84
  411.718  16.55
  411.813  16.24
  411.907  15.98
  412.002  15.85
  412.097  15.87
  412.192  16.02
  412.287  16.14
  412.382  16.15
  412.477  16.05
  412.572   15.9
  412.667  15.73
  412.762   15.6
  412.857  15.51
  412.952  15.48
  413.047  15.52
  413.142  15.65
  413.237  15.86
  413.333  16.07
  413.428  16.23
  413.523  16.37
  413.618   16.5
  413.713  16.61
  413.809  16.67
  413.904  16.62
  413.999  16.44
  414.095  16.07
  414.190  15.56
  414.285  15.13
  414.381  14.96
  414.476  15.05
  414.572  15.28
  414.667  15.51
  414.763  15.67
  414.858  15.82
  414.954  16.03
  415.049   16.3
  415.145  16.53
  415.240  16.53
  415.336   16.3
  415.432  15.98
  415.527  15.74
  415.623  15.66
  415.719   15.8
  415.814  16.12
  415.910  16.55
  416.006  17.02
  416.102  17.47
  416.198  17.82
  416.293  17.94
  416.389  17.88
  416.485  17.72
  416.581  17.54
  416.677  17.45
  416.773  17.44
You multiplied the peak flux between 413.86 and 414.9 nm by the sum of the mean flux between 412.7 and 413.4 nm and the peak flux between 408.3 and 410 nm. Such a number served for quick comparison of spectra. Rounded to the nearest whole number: 560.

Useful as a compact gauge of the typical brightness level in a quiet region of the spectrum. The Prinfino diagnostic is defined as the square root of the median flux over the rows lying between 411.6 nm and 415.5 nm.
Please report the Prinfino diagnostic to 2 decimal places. 4.00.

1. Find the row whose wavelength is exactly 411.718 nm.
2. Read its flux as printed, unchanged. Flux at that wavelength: 16.55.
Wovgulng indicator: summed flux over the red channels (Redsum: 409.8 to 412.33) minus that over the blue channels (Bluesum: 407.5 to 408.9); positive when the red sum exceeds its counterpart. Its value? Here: 180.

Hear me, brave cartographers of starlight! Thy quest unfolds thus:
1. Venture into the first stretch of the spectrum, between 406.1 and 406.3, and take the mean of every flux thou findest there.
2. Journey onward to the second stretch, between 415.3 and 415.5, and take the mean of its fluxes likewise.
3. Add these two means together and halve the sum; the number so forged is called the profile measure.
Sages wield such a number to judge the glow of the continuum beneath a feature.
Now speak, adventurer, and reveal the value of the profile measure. 15.8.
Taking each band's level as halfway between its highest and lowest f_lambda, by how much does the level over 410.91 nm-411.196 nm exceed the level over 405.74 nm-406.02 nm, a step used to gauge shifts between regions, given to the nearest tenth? 1.9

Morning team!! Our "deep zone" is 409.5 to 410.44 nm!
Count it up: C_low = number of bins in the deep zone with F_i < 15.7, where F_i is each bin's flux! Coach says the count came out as 10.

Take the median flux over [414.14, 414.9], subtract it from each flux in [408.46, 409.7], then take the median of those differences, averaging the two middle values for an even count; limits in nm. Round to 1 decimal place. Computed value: 1.6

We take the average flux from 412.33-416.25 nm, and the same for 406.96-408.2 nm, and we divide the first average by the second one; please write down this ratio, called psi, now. 1.09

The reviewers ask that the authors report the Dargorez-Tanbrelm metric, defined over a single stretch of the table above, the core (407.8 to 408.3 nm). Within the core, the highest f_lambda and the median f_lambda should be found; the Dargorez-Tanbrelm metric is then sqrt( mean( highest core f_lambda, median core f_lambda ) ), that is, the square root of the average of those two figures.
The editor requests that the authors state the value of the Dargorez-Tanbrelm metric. 3.9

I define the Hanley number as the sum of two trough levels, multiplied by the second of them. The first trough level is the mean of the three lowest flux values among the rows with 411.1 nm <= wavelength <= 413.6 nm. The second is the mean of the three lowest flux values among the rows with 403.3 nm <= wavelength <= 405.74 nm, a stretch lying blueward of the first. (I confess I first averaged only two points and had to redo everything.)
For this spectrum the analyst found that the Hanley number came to 446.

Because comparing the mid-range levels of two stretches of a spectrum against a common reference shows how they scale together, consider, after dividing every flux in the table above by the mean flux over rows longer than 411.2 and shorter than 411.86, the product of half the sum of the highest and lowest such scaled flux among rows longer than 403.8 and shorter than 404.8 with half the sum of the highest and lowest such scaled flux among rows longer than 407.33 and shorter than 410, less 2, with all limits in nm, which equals -1.14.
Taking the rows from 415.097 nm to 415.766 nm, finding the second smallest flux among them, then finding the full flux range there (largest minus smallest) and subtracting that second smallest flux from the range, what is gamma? -14.9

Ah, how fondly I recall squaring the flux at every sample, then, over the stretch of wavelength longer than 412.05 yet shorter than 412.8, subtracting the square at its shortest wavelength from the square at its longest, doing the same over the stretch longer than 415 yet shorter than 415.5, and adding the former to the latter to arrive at -19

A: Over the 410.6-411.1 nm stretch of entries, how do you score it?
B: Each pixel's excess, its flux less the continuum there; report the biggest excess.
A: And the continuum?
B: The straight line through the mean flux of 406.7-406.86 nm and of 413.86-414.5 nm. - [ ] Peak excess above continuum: 1.0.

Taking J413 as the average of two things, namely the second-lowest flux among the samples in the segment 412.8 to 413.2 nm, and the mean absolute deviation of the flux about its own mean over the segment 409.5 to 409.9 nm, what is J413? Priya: 8.1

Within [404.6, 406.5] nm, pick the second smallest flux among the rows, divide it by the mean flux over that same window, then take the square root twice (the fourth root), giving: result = 0.987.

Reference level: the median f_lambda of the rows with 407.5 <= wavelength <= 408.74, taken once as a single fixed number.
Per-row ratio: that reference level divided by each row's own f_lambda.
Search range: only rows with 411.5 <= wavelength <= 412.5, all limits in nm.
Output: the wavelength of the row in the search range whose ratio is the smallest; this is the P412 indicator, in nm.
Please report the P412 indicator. 411.528 nm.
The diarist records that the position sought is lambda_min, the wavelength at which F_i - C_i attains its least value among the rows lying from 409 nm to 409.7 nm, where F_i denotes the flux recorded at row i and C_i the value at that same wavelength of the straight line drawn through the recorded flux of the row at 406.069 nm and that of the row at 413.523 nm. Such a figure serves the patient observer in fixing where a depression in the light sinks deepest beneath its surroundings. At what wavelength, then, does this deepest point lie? 409.637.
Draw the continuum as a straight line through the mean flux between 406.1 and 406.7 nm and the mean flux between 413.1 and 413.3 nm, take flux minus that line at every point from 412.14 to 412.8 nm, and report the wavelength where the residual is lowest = 412.762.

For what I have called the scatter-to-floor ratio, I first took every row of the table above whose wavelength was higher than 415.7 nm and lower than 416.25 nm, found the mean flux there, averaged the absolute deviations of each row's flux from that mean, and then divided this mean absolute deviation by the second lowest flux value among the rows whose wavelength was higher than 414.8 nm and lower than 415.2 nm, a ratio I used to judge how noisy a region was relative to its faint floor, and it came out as 0.040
